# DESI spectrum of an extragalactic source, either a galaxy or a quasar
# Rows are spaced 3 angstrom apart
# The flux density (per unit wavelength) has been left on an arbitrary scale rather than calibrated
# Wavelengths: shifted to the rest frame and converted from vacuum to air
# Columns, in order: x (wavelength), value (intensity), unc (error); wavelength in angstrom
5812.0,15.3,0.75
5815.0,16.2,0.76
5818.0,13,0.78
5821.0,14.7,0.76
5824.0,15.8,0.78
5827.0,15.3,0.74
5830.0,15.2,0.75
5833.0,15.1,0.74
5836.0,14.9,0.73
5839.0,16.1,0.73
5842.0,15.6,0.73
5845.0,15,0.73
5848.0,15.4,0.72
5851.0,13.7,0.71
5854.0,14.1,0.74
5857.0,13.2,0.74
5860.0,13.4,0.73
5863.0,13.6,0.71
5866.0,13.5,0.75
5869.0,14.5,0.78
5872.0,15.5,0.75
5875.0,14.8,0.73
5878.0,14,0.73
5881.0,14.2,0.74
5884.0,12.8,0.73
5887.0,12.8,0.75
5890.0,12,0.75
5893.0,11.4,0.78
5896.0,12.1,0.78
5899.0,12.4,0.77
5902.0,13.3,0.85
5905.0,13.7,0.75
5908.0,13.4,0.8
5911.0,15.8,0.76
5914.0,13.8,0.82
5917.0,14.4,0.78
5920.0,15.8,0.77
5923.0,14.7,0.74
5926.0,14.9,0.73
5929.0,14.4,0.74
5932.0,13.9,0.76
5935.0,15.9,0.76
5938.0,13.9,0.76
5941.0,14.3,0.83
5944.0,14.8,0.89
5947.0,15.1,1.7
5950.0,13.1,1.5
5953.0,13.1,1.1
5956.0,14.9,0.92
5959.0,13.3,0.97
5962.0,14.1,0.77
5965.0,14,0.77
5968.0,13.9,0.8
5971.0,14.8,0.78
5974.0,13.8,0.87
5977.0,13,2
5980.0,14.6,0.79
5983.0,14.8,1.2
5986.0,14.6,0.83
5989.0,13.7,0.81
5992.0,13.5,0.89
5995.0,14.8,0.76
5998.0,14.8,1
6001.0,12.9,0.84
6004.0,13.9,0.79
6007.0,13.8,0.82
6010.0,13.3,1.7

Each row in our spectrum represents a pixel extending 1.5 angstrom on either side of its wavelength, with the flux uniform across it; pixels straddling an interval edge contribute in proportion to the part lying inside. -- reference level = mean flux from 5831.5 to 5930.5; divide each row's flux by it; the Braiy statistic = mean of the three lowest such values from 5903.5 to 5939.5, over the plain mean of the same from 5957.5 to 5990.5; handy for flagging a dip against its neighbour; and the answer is 0.97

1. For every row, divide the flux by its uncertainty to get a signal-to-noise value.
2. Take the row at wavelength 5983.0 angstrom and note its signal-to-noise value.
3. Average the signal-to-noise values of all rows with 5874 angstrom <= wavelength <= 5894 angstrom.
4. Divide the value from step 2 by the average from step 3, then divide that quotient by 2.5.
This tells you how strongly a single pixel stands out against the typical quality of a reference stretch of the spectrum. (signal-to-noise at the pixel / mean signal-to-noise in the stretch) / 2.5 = 0.28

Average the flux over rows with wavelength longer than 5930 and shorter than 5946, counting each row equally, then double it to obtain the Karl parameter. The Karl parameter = 29.1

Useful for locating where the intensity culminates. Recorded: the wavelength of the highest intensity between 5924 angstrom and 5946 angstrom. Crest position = 5935.0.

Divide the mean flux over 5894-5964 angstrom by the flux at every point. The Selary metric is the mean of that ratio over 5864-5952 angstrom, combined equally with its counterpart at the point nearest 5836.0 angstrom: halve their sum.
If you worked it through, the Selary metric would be 0.98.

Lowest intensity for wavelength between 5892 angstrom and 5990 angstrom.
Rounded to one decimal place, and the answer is 11.4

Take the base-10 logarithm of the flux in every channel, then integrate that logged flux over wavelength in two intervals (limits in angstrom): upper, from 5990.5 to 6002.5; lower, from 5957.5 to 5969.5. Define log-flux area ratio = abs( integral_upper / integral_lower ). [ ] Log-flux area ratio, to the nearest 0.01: 1.00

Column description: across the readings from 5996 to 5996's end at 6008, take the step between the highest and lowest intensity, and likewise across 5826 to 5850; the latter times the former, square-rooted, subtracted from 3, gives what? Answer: 1.5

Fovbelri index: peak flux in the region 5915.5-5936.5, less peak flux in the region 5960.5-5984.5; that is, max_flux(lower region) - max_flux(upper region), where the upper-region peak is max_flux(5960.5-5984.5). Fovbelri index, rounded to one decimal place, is 1.1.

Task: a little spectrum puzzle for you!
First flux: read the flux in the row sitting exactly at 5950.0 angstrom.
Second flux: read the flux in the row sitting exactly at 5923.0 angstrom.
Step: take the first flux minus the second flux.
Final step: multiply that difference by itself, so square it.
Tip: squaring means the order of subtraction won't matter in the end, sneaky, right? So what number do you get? 2.6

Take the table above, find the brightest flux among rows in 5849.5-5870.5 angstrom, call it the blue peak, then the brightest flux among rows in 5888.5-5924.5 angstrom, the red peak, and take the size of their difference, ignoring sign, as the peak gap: 1.3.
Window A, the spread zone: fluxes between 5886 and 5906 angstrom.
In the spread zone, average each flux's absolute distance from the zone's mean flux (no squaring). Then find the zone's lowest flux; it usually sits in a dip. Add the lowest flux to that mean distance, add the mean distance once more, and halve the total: 6.33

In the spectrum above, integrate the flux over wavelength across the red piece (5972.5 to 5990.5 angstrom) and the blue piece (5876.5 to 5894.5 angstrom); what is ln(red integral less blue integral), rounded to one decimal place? 3.1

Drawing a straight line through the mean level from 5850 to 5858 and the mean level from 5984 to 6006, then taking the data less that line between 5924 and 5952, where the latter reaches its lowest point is 5950.0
